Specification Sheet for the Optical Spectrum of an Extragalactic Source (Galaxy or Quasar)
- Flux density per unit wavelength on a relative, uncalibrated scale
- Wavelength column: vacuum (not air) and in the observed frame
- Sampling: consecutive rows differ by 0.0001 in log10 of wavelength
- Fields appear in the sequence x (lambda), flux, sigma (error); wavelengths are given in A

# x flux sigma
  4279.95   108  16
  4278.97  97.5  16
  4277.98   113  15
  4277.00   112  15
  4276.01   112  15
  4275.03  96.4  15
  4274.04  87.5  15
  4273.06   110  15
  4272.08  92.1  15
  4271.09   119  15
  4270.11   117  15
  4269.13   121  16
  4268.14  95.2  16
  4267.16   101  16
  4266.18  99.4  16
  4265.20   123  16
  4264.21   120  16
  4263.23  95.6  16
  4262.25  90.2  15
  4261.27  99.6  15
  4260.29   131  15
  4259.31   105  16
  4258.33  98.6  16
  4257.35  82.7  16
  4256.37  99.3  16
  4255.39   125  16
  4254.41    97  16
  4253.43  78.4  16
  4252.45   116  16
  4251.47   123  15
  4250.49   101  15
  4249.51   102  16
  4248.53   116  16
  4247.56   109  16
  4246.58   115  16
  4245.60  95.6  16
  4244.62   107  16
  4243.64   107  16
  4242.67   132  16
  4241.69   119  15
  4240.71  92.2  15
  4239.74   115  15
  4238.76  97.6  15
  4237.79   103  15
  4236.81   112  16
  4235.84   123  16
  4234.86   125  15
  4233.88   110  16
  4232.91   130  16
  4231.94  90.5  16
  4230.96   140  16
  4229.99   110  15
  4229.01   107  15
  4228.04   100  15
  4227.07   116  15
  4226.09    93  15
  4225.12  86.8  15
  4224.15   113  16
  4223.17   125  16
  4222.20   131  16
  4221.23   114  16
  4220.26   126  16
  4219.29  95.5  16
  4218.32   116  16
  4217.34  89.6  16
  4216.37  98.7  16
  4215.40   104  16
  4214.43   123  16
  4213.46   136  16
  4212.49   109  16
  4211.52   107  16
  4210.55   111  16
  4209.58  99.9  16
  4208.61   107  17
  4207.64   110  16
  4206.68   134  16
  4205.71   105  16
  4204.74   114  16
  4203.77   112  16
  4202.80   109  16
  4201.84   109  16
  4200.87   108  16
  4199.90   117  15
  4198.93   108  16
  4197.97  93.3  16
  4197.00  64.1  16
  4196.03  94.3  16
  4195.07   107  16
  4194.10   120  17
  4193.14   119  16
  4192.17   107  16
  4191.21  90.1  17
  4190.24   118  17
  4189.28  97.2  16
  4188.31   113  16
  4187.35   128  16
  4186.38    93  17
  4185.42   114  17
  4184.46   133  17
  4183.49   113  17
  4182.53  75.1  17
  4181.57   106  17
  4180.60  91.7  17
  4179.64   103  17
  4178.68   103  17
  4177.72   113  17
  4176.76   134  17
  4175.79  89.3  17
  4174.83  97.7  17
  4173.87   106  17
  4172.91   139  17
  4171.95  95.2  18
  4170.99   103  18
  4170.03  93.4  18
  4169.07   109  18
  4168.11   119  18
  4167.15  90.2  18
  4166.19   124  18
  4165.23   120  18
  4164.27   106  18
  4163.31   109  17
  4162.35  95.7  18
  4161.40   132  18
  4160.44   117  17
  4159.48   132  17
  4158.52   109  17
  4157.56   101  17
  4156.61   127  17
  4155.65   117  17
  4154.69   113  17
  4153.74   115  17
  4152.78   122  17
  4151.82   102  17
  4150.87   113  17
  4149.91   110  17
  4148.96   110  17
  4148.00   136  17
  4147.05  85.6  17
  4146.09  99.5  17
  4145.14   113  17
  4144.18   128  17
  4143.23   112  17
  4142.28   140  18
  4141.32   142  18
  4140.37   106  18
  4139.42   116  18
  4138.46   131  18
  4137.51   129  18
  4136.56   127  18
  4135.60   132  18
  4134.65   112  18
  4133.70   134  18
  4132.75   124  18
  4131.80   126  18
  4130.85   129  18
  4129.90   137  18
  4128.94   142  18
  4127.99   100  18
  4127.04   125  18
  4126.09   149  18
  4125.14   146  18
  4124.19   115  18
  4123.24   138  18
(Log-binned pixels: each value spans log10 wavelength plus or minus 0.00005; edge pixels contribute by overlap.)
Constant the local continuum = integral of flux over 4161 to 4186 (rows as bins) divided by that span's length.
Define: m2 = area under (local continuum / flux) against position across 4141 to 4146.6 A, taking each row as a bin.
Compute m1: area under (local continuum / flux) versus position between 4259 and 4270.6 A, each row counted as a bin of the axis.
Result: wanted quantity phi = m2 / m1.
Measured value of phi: 0.4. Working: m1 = 11.8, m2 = 5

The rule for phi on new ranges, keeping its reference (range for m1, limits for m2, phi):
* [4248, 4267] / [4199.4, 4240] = 2.0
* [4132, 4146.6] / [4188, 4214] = 2.0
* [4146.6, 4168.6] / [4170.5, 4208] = 1.8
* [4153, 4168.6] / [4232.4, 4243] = 0.7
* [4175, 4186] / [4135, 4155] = 1.6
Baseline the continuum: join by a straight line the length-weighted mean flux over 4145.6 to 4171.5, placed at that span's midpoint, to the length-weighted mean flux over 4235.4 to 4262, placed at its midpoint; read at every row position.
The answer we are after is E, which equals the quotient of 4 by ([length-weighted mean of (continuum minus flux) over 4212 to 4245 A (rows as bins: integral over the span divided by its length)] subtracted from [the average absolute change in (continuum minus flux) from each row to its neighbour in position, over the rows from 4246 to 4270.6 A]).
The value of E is 0.21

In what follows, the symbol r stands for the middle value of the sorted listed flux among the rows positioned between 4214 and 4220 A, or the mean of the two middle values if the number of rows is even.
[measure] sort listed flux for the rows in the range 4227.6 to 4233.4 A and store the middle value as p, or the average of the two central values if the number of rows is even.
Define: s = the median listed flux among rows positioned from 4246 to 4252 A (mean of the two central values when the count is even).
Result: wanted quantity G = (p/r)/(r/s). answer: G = 1.18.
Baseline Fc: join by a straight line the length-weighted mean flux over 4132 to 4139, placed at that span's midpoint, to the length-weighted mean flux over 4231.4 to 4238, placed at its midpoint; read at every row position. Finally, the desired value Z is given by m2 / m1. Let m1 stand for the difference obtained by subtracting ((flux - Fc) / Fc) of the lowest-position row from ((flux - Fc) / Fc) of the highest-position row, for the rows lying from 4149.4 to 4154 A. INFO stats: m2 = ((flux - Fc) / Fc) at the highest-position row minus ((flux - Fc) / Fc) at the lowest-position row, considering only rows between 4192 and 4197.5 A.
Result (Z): -8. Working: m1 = 0.04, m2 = -0.36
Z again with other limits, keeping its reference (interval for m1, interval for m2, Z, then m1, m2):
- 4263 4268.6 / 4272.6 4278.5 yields 24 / 0.00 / 0.03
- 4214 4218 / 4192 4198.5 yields 0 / -0.28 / -0.11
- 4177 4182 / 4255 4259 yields 4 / -0.05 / -0.23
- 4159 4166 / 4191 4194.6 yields -3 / -0.09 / 0.25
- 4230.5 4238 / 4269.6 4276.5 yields 0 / -0.32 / -0.04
